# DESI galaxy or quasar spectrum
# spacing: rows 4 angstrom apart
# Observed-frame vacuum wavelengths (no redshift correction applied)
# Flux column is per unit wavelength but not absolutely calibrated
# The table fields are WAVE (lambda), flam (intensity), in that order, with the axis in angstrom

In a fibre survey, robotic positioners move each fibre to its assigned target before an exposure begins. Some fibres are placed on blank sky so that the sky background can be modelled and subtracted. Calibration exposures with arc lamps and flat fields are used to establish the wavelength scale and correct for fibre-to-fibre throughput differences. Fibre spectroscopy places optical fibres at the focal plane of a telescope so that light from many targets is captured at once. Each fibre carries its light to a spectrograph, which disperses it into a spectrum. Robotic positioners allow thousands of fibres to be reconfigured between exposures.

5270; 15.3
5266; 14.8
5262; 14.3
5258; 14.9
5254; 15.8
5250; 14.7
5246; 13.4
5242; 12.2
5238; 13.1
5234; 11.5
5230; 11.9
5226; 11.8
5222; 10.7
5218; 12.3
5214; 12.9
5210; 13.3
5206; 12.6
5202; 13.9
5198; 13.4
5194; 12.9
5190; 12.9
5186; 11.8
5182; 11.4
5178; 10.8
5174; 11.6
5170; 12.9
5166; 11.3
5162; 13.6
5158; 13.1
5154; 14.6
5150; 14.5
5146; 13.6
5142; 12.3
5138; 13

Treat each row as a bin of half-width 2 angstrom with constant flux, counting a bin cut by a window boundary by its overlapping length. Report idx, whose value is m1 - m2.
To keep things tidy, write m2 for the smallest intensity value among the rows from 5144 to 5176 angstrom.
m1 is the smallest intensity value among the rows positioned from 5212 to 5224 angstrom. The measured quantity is -0.60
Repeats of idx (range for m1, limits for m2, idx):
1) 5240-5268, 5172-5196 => 1.40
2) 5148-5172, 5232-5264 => -0.20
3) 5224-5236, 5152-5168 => 0.20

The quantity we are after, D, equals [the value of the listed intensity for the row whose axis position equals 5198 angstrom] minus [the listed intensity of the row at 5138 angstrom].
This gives 0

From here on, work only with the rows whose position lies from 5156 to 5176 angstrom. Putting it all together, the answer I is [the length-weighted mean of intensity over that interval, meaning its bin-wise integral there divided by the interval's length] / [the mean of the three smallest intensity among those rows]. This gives 1.047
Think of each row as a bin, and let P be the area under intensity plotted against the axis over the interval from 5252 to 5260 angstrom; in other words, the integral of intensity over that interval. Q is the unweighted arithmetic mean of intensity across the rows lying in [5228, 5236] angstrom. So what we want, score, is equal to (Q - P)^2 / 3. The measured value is 4114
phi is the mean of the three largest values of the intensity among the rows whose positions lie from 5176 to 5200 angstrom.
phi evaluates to 13.1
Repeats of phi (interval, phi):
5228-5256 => 14.6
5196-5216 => 13.5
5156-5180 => 13.2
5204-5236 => 12.9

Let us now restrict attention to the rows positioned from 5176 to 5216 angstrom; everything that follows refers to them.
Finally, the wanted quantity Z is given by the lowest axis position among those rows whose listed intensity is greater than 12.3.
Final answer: 5190 angstrom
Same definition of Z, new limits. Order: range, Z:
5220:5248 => 5238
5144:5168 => 5146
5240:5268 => 5246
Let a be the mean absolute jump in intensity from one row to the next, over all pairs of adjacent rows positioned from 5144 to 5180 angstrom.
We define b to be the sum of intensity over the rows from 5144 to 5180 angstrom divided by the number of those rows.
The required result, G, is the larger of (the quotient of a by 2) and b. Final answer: 12.9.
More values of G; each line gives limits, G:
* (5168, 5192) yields 11.9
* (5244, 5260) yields 14.7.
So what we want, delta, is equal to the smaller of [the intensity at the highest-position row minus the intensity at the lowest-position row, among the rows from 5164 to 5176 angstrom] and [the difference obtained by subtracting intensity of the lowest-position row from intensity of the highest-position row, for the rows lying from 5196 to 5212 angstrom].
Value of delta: -0.1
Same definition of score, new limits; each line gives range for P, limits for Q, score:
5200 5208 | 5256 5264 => 2785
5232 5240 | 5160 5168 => 2462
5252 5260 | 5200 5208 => 4000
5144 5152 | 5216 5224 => 3394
